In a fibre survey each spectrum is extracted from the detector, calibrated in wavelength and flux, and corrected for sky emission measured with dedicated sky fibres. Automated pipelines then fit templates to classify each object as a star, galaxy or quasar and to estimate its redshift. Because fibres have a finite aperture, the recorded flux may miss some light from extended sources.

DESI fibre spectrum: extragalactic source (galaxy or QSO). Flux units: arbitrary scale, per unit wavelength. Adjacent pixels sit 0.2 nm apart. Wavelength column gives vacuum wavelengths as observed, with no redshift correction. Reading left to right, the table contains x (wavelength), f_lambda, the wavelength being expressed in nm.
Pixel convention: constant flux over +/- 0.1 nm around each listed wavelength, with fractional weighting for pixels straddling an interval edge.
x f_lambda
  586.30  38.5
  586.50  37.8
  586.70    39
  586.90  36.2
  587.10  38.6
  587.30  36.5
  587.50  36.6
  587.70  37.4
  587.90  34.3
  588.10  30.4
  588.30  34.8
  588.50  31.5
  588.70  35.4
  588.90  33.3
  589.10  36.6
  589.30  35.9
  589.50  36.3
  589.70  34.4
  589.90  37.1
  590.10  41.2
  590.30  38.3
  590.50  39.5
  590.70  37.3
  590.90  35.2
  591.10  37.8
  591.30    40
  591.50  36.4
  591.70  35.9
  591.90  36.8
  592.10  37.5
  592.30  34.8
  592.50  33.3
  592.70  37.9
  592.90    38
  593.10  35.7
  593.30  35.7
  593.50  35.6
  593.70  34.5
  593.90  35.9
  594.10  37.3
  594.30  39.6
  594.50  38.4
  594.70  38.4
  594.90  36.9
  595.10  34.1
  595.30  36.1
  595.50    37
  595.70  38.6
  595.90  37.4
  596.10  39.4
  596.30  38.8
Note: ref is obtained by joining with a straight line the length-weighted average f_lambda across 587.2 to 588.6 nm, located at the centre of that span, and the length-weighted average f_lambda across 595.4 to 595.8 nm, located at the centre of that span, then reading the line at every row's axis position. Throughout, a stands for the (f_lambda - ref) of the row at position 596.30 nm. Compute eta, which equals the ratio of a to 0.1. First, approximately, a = 0.7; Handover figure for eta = 7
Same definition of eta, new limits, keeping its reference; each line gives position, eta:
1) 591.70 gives -2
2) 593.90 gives -12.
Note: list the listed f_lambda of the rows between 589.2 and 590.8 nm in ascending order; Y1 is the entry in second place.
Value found 35.9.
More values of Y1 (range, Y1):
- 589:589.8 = 35.9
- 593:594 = 35.6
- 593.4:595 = 35.6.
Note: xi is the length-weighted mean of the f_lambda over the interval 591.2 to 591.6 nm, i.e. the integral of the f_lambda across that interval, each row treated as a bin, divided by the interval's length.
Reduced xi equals 38.2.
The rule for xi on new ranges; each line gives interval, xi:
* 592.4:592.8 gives 35.6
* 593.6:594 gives 35.2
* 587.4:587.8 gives 37.0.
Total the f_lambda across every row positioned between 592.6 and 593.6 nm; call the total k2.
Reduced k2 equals 183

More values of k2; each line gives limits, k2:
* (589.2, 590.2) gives 185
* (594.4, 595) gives 114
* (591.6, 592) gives 73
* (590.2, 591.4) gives 228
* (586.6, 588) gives 259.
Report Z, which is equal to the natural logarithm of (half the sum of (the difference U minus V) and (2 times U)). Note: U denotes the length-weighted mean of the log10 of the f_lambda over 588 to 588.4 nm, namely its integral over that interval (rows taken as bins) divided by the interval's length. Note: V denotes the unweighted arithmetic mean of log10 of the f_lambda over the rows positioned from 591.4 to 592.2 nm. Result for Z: 0.396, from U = 1.51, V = 1.56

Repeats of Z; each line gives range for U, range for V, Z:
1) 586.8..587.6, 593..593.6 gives 0.455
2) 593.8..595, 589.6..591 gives 0.456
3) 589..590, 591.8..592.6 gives 0.445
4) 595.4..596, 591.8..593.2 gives 0.460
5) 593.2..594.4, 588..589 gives 0.459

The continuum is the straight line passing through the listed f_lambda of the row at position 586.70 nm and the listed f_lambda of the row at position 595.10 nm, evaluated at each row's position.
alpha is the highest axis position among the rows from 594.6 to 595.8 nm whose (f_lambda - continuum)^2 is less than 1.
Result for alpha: 595.10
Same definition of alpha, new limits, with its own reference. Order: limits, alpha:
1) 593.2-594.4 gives 593.70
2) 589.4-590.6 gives 589.90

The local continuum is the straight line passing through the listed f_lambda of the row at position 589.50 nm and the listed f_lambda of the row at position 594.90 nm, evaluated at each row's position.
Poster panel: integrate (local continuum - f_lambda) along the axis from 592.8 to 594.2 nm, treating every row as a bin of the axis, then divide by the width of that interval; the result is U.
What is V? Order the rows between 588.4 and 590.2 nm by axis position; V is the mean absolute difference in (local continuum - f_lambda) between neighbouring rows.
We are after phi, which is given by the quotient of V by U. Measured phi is 3.70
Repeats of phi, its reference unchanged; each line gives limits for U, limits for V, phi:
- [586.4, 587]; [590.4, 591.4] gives -1.36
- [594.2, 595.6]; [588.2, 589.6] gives -7.27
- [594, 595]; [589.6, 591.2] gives -2.01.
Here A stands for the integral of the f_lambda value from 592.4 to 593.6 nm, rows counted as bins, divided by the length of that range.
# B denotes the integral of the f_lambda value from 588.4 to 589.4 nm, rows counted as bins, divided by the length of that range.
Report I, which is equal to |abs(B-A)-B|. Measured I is 33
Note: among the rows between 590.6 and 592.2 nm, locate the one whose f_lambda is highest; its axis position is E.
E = 591.30 nm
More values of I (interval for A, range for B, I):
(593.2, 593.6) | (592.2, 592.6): 32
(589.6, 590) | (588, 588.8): 30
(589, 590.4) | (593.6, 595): 37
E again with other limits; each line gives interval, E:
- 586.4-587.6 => 586.70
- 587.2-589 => 587.70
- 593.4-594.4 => 594.30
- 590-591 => 590.10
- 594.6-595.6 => 594.70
